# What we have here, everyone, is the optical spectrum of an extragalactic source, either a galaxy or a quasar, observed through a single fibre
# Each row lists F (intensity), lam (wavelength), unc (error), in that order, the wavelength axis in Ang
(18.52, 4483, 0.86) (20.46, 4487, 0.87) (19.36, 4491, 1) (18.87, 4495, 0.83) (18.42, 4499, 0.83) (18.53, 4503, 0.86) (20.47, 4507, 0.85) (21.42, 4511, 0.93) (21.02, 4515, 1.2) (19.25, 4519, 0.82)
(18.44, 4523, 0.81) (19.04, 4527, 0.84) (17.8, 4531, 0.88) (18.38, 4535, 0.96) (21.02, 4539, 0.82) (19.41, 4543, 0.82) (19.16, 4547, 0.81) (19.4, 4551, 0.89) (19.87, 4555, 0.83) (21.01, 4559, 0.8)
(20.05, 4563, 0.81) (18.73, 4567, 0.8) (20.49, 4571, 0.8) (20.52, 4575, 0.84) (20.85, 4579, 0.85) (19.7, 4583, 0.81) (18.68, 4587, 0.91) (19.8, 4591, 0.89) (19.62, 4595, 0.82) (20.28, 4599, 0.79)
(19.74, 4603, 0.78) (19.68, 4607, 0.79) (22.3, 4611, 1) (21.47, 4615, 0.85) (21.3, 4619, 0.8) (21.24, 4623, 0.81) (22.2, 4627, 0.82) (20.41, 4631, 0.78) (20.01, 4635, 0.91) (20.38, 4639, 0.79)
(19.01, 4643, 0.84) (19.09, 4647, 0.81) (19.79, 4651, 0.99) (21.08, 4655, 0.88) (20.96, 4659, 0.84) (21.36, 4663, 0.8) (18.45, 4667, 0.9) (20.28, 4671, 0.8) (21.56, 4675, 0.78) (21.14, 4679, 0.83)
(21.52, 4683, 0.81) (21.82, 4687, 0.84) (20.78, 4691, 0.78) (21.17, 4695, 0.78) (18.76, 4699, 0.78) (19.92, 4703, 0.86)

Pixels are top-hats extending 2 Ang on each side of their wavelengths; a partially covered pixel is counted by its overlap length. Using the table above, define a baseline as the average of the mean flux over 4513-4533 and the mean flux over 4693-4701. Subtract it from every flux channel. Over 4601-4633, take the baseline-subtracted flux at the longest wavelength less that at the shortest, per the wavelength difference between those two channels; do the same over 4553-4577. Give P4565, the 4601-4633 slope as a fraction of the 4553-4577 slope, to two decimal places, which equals 0.74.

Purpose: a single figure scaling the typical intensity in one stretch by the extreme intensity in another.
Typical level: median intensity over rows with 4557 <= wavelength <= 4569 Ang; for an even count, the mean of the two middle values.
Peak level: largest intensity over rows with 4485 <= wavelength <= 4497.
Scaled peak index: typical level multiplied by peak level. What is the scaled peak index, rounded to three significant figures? 410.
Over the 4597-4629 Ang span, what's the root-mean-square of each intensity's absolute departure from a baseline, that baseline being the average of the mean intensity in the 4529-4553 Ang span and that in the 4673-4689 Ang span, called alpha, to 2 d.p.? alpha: 1.17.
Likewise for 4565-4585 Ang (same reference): 0.82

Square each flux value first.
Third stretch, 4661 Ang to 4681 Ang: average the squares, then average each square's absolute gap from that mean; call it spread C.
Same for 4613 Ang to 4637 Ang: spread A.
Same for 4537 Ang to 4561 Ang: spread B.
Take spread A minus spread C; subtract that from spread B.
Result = 41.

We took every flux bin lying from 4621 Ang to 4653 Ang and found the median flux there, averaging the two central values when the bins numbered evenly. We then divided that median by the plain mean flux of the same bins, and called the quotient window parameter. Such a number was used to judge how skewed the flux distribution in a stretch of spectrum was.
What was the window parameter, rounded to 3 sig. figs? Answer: 0.996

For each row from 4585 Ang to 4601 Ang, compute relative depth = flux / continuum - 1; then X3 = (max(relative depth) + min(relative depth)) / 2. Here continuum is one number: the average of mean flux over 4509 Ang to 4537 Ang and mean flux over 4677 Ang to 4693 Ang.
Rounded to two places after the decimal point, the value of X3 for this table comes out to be -0.04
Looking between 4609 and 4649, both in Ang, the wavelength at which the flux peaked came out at 4611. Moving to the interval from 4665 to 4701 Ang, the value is 4687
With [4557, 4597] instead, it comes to 4559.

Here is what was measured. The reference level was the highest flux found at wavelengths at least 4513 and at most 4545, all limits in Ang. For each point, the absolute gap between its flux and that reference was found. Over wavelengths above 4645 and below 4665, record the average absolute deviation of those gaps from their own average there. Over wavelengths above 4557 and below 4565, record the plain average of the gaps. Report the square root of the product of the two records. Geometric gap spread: 0.58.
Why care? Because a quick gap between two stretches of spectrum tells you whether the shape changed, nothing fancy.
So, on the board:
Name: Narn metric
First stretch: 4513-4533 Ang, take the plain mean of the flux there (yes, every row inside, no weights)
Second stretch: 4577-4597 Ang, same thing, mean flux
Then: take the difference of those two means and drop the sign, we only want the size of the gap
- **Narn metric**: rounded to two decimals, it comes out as 0.62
